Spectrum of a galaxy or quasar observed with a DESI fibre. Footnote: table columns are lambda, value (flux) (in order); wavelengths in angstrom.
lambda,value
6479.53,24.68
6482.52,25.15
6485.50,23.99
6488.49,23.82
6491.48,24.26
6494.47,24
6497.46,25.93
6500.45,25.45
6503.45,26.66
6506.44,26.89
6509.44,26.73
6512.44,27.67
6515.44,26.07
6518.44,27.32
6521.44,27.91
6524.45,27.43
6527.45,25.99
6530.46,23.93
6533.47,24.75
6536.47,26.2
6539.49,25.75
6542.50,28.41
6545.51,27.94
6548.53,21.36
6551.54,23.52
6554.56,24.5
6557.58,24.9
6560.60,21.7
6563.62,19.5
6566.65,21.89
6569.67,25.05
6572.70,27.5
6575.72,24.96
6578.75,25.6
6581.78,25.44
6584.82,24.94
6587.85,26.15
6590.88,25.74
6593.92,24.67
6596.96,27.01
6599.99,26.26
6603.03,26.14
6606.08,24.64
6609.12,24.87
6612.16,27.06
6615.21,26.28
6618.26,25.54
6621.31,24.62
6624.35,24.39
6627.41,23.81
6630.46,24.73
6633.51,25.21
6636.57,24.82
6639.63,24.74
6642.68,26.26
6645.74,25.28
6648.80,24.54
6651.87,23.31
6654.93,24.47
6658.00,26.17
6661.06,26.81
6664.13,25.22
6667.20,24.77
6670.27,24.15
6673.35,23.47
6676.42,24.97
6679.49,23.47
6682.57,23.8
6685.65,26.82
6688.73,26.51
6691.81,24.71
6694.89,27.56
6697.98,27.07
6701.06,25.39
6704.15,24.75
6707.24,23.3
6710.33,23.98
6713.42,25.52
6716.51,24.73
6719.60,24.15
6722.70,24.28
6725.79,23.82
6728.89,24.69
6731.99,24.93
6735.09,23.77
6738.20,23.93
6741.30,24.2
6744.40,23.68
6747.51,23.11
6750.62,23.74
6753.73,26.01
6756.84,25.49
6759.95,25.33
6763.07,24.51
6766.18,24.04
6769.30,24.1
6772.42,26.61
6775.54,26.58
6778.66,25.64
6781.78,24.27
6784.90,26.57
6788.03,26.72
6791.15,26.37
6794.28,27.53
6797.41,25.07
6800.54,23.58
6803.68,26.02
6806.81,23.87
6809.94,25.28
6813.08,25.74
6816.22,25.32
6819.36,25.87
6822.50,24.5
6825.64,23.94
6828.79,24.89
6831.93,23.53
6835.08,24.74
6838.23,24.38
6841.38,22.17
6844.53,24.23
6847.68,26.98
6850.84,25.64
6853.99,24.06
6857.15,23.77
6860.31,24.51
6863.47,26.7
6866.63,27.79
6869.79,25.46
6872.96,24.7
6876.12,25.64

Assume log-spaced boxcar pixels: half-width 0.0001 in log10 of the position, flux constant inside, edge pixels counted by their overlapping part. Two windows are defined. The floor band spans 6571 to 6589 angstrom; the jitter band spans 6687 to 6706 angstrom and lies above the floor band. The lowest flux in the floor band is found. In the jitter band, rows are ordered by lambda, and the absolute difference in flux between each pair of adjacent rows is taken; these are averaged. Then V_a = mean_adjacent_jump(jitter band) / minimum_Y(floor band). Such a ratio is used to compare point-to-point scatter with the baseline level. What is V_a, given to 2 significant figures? 0.060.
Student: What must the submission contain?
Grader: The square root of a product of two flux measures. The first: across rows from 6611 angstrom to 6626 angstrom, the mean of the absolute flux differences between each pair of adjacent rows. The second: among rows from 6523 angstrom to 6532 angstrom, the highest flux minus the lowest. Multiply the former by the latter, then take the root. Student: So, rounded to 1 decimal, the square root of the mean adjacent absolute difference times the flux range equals 1.5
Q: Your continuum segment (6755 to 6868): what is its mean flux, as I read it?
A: 25.2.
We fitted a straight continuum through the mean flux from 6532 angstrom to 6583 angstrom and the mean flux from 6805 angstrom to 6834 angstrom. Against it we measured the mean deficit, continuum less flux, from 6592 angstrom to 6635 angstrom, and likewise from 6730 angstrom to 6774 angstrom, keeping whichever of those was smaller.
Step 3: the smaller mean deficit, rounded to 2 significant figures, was -0.70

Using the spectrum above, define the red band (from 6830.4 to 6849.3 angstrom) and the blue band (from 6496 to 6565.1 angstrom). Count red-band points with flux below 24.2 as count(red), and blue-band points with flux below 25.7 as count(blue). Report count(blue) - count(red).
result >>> 7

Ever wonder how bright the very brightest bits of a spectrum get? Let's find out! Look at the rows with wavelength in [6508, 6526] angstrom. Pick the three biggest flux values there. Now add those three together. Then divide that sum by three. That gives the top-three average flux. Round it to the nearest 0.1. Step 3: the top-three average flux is 27.7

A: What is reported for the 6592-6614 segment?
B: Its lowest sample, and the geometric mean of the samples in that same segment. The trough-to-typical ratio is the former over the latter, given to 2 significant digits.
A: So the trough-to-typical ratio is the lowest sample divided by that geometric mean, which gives 0.96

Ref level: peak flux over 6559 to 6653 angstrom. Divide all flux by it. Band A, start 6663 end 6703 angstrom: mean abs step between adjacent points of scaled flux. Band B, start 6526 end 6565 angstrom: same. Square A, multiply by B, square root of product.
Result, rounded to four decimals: 0.0123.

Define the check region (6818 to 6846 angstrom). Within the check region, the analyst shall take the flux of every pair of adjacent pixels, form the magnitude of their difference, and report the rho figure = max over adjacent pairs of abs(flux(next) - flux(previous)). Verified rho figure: 2.2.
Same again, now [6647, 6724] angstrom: 3.0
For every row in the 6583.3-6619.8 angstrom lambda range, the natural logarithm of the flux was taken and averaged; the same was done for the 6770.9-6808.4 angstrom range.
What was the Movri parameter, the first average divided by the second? 1.00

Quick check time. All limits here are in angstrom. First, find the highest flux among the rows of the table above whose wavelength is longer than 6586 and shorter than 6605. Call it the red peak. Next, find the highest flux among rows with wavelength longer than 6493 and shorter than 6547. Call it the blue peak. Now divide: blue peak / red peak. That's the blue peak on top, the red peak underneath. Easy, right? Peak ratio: 1.05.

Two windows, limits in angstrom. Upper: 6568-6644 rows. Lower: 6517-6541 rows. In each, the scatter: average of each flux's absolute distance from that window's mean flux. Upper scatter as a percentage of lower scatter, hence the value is 72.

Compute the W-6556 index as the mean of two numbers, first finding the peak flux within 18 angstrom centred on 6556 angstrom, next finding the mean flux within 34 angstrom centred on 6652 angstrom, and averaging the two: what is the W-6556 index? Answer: 25.0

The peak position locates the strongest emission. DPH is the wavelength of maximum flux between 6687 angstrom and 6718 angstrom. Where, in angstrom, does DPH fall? 6694.89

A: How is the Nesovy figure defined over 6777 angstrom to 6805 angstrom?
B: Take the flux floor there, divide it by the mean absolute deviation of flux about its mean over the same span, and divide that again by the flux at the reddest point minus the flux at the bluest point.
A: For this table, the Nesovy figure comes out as 63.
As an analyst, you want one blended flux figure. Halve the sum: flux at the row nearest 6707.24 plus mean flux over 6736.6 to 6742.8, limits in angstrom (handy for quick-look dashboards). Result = 23.7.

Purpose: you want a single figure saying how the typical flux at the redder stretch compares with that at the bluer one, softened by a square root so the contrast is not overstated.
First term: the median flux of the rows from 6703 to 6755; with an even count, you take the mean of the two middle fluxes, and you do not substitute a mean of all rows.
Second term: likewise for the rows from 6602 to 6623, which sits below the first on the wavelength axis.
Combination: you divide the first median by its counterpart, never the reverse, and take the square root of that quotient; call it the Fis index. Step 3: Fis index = 0.972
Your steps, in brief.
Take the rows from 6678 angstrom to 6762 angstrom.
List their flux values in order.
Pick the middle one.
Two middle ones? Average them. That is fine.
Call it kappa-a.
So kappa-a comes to 24.7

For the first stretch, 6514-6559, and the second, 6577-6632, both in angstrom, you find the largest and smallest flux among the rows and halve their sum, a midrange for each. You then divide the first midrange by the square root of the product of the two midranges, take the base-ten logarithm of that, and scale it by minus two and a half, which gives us 0.012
